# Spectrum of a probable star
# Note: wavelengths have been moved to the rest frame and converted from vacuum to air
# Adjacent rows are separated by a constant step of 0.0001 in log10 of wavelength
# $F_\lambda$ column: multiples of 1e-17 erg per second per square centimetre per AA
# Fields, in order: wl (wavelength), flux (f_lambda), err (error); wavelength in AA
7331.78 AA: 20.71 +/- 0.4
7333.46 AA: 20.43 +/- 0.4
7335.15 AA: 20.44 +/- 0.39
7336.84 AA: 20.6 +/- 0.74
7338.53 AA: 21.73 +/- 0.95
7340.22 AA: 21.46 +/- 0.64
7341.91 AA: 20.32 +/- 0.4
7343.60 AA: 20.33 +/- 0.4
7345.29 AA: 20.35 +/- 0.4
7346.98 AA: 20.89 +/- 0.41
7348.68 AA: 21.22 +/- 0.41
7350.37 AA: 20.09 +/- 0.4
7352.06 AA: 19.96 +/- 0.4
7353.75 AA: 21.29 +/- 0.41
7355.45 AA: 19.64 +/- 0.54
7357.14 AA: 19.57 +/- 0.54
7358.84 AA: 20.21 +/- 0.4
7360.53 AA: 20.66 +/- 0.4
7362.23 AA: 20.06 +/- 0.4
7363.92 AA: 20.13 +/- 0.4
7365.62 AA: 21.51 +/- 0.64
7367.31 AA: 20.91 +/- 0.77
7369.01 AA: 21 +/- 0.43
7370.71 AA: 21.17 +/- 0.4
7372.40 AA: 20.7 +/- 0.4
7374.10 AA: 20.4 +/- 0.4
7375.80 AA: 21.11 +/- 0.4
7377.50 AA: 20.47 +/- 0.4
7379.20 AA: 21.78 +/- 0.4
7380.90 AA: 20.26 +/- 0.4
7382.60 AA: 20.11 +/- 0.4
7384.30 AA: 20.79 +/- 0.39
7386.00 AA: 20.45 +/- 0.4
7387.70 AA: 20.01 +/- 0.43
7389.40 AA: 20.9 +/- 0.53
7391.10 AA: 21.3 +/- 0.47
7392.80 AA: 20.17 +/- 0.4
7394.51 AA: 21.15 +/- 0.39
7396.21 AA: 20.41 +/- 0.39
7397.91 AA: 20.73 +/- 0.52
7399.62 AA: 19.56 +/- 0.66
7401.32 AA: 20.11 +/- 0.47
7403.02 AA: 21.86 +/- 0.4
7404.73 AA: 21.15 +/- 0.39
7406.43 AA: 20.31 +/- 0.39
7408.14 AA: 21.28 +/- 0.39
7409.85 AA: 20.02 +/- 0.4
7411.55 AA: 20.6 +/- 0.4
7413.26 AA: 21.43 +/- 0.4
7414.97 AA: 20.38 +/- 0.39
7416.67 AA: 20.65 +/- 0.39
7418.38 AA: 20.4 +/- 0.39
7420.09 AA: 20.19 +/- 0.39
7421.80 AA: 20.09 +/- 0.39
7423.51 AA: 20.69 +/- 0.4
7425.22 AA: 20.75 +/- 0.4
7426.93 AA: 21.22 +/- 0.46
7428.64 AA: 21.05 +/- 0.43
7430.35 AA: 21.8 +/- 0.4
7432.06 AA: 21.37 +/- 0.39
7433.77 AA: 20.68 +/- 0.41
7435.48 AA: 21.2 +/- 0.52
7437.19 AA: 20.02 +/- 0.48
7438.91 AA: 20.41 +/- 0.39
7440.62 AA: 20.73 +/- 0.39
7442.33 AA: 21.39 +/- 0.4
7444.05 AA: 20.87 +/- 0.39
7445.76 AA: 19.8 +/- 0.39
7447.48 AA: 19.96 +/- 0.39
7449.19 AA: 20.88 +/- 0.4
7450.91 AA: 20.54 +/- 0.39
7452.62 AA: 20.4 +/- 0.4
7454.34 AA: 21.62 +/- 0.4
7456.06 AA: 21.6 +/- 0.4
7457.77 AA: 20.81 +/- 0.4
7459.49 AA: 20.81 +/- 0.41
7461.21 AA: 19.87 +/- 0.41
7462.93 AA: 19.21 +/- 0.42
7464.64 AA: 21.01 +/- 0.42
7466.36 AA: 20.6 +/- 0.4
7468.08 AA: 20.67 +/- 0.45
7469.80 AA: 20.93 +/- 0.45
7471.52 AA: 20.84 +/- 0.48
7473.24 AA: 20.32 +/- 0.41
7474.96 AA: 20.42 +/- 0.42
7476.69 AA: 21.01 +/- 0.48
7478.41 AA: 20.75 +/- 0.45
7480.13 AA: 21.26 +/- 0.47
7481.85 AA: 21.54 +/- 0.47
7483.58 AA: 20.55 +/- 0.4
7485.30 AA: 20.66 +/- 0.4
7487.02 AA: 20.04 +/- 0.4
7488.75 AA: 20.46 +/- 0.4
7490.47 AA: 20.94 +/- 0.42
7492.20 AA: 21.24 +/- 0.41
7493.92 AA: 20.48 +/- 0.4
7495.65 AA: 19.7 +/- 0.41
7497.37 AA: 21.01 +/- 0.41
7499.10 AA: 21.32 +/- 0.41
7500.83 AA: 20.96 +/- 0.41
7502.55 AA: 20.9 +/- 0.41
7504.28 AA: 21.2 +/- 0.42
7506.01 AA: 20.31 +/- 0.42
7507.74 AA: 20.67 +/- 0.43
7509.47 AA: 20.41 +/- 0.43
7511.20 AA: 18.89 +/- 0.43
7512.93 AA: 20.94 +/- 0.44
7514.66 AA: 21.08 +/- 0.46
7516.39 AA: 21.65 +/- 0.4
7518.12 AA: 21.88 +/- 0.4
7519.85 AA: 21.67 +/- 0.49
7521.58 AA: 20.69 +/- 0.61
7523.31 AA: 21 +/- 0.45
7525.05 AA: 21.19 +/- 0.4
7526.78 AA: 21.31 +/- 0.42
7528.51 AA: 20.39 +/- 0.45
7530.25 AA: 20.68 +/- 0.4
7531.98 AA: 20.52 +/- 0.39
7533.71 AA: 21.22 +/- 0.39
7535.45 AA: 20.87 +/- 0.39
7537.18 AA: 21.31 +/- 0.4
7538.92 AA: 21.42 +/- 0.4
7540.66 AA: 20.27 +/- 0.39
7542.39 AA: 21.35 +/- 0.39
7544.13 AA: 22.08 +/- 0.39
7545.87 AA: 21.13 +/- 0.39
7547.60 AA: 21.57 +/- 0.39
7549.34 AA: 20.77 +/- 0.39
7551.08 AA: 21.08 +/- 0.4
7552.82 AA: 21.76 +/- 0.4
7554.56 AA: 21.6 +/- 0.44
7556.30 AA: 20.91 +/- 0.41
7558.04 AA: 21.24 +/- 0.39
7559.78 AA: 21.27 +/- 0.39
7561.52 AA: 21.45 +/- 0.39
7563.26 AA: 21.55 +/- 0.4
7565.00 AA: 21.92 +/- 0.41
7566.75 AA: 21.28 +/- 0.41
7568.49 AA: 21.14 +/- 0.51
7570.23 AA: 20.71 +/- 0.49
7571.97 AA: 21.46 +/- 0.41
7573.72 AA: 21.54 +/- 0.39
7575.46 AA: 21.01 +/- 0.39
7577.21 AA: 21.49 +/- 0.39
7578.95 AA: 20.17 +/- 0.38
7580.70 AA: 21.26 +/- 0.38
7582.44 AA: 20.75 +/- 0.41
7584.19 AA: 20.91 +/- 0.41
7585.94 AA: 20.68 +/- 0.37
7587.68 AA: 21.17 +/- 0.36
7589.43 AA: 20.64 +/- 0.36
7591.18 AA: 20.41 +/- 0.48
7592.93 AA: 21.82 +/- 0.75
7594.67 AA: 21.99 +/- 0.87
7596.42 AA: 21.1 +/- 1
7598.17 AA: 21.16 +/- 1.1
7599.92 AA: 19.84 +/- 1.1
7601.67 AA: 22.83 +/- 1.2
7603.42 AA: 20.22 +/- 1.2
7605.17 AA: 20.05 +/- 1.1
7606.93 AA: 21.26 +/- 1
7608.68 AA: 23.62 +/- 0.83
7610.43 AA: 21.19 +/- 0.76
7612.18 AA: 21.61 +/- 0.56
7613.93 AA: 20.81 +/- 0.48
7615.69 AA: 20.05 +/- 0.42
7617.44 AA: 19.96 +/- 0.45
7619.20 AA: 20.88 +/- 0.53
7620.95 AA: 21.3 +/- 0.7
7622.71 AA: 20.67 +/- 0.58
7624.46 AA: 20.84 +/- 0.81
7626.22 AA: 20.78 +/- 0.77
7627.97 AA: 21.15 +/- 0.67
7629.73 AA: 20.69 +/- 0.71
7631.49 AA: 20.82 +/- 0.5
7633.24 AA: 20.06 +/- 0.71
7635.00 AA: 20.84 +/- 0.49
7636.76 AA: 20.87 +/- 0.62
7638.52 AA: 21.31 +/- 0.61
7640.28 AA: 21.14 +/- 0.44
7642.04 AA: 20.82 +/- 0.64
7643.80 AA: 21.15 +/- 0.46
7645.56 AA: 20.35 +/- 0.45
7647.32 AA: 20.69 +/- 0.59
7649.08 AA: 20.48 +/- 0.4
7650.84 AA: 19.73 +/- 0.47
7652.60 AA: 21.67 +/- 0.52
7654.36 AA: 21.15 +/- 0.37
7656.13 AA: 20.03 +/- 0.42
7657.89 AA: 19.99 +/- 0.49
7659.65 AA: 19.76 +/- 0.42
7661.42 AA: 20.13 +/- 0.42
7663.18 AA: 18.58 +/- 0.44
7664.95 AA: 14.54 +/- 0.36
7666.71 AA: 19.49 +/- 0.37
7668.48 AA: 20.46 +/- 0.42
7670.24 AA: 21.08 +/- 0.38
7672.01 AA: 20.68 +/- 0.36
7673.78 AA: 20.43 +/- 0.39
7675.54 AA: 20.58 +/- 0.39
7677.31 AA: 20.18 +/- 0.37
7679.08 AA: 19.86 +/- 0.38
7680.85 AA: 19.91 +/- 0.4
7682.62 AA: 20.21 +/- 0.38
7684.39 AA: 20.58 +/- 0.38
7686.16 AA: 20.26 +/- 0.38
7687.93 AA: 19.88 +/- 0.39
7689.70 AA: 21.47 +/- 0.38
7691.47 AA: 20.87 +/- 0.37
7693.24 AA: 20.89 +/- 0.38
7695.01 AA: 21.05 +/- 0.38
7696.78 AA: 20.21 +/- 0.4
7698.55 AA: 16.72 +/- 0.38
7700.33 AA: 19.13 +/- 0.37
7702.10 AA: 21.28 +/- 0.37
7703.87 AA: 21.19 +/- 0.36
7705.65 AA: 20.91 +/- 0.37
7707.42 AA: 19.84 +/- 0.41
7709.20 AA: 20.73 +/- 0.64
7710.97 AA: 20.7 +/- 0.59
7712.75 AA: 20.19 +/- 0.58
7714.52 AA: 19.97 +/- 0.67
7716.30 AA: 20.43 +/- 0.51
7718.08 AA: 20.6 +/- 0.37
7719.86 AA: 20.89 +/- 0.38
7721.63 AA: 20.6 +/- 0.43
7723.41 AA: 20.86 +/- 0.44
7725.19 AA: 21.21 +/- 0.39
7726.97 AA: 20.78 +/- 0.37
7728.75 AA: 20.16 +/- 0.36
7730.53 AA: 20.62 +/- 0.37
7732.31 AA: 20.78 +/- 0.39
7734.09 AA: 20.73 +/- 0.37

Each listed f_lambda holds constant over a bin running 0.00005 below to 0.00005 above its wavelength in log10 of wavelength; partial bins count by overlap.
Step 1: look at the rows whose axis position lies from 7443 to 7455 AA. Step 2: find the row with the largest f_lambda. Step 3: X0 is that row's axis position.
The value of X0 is 7454.34 AA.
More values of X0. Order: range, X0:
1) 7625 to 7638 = 7627.97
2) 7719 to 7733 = 7725.19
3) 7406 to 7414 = 7413.26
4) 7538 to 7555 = 7544.13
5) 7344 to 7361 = 7353.75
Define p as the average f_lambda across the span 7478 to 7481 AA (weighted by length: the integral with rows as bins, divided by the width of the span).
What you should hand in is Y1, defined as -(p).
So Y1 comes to -21.1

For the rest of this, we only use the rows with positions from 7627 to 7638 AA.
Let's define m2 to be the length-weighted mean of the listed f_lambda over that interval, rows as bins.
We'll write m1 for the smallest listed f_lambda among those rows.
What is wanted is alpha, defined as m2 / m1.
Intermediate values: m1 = 20.06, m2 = 20.8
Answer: 1.03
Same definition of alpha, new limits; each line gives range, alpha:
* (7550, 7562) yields 1.02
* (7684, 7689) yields 1.02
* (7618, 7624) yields 1.01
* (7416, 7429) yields 1.03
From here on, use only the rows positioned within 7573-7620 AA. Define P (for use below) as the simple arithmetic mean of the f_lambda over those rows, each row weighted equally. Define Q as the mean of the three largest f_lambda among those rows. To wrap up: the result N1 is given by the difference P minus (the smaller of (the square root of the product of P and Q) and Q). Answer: -0.863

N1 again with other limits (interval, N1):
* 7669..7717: -0.480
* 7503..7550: -0.443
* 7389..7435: -0.468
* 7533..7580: -0.336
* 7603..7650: -0.643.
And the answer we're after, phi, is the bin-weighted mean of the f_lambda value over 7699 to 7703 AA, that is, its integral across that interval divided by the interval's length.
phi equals 19.8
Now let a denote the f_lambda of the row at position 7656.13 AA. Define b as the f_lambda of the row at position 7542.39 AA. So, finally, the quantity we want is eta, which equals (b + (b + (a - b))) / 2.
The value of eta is 20.7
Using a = 20.03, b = 21.35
